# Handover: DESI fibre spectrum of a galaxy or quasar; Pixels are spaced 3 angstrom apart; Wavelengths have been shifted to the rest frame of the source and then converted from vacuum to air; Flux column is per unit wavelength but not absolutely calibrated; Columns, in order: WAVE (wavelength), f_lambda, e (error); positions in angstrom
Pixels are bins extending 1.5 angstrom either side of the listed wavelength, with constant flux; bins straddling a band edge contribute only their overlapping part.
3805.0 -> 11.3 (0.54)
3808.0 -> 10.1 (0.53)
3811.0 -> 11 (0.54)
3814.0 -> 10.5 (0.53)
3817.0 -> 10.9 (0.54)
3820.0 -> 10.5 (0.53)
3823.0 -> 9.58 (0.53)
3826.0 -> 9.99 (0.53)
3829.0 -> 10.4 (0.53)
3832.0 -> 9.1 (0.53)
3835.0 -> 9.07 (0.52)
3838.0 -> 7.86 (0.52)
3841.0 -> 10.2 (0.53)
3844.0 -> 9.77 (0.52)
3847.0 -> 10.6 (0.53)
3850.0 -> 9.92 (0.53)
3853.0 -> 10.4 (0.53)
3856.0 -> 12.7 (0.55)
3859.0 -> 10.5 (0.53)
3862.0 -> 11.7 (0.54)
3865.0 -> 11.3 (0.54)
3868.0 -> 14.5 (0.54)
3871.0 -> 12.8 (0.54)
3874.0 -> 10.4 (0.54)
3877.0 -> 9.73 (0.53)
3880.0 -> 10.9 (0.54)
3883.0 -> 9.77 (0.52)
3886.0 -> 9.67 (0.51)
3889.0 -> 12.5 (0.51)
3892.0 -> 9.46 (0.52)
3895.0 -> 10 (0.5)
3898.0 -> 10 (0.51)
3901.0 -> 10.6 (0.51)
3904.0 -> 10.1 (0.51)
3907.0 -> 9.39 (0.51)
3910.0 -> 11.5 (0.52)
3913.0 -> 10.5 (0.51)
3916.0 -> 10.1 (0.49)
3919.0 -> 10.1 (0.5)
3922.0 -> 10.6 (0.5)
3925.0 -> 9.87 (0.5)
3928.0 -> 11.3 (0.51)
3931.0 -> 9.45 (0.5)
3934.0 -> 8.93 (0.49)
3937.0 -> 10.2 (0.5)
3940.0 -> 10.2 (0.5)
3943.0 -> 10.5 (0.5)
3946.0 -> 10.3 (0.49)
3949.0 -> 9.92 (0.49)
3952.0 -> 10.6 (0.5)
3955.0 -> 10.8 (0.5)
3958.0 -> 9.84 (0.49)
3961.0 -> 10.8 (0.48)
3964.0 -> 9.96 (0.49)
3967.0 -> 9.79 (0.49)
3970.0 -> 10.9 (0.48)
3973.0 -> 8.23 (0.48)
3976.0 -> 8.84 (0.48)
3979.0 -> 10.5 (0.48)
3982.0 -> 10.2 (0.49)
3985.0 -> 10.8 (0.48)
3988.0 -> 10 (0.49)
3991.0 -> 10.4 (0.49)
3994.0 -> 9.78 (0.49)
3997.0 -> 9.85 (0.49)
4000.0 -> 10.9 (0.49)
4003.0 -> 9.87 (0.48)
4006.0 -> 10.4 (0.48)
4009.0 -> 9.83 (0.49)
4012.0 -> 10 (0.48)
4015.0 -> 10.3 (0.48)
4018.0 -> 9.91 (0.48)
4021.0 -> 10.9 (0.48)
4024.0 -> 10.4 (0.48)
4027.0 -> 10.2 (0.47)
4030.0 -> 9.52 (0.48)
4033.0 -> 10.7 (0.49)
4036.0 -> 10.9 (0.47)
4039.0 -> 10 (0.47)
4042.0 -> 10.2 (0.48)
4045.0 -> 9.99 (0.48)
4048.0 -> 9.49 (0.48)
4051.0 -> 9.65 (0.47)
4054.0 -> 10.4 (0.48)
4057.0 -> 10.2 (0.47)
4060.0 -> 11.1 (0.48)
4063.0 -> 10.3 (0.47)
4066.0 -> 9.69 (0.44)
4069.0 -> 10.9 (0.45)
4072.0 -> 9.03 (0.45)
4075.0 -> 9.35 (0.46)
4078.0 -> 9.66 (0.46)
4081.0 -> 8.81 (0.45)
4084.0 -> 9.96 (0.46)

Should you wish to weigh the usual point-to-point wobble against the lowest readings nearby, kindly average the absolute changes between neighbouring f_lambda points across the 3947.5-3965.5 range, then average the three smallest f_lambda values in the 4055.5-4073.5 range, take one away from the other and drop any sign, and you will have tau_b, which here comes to 8.91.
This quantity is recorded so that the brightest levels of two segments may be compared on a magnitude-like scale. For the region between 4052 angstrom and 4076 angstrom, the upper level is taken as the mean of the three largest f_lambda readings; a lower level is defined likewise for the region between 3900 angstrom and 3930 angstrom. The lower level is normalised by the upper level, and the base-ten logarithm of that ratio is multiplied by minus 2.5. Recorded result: -0.03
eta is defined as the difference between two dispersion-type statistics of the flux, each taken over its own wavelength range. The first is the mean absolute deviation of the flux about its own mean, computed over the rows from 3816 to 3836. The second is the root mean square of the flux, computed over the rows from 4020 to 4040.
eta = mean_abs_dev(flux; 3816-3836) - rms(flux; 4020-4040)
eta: -9.8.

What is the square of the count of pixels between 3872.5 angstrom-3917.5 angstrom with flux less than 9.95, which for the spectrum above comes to 25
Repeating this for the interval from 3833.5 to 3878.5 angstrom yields 25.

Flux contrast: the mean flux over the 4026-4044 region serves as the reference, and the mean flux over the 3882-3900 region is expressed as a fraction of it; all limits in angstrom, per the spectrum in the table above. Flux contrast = 1.00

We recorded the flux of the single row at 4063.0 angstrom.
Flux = 10.3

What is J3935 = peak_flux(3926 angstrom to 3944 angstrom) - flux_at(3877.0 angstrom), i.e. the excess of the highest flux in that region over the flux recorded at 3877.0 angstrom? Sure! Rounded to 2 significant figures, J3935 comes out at 1.6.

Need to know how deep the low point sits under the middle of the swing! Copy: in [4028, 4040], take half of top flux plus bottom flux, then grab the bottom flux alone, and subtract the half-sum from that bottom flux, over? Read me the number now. -0.7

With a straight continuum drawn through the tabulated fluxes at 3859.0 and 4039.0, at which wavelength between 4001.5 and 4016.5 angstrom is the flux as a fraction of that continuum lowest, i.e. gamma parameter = 4009.0 angstrom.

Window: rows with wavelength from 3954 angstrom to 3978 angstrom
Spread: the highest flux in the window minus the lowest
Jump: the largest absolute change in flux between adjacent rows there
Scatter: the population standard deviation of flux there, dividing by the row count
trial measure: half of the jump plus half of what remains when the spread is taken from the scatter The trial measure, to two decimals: 0.45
